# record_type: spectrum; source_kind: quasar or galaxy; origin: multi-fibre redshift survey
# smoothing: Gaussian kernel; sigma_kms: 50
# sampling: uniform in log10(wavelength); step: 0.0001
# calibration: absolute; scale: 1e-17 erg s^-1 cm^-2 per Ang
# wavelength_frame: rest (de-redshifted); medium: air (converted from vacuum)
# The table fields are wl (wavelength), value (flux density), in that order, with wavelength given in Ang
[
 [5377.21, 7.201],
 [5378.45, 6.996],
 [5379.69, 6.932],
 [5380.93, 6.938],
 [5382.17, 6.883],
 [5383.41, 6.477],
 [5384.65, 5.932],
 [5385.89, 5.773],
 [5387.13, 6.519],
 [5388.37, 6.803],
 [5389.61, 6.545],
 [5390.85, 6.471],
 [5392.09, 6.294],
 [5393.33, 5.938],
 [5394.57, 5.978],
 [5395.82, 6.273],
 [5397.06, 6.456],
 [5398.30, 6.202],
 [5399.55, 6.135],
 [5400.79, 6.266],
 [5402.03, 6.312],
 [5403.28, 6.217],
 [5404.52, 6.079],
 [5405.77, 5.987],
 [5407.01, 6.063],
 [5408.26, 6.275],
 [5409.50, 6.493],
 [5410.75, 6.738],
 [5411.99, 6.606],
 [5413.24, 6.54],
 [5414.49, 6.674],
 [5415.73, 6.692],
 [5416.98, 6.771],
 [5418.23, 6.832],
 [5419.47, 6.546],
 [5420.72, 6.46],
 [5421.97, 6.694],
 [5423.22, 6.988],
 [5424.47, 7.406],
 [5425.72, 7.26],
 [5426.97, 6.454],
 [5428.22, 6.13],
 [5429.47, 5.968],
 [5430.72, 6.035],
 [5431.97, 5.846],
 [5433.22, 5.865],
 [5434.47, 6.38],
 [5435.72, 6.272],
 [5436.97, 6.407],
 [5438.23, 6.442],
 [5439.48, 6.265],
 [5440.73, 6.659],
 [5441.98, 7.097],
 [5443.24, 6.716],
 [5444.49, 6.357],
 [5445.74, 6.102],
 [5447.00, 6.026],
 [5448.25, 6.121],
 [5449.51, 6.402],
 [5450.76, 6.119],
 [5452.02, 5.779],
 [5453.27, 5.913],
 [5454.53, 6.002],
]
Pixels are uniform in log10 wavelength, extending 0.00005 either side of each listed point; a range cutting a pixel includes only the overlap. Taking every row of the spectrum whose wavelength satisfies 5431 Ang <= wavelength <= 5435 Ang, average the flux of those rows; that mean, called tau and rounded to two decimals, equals 6.03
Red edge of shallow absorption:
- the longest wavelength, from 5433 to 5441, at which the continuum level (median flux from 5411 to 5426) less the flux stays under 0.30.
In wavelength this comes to 5440.73 Ang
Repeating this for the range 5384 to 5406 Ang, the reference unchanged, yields 5397.06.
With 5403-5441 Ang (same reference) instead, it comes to 5440.73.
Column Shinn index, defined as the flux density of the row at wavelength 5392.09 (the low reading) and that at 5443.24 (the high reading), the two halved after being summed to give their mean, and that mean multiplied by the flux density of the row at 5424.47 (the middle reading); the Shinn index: 48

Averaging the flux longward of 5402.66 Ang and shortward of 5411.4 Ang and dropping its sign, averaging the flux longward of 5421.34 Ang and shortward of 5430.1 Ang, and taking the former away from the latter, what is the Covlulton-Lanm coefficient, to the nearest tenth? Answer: 0.4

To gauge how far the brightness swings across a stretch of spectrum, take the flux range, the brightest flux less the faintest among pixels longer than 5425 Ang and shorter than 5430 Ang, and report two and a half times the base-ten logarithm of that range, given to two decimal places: 0.28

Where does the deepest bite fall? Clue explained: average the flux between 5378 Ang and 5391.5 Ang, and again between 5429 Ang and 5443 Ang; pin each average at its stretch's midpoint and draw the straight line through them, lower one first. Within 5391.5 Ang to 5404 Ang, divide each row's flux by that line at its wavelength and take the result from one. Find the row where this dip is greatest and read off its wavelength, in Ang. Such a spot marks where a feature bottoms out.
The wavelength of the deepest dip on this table 5393.33 Ang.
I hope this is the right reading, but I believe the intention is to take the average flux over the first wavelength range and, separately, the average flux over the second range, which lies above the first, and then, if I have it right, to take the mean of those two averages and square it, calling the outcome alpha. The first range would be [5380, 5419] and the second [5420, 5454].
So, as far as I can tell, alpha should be 40.8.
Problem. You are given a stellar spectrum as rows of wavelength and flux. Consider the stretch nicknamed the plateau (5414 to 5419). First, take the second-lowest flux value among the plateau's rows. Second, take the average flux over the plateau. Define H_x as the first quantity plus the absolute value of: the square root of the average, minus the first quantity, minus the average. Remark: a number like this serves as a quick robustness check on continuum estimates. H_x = 17.5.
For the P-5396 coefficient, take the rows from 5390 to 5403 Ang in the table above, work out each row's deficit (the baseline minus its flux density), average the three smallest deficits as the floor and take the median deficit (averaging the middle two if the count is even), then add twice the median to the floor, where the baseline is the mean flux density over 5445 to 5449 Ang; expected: -0.7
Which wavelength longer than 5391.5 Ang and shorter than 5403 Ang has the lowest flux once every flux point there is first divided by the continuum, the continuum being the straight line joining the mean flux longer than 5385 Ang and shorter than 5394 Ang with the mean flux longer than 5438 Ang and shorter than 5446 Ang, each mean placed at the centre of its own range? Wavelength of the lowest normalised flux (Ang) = 5393.33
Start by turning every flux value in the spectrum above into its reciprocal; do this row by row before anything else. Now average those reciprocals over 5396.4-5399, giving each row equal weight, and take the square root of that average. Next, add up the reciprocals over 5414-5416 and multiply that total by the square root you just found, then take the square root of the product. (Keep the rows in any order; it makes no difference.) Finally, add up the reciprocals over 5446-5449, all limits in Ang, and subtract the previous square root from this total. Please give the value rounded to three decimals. -0.016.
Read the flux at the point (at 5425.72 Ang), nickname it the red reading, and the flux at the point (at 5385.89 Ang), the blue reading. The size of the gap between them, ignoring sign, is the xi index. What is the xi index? 1.5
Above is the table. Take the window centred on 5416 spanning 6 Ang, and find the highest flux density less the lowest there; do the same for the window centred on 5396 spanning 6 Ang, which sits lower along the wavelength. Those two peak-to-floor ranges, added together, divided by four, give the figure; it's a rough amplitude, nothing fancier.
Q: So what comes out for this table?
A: 0.20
